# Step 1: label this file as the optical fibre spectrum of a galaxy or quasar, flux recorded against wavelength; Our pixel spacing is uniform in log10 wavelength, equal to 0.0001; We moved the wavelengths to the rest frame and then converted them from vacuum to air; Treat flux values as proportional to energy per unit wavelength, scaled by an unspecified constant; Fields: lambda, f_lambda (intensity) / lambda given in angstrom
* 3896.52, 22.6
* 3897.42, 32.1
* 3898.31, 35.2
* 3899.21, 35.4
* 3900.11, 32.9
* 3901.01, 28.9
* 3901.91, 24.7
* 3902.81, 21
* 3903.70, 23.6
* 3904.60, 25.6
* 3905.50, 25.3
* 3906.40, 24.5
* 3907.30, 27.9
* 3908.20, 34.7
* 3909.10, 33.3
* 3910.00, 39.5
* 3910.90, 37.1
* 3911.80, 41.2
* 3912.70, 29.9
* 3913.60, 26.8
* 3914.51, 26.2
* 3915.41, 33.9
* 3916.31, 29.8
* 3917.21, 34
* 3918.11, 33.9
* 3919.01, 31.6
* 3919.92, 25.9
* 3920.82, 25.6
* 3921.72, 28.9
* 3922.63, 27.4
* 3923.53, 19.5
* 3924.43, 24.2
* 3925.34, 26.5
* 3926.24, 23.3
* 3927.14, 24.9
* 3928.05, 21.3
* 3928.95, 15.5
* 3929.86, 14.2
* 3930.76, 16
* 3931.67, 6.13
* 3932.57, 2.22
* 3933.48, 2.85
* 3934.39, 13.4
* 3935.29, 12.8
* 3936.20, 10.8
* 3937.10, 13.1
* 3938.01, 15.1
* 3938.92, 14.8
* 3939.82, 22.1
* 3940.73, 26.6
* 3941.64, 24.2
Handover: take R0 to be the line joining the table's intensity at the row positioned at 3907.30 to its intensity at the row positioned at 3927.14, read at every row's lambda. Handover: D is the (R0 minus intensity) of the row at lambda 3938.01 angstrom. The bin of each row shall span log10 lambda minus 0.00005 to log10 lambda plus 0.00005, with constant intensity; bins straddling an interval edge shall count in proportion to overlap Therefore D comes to 8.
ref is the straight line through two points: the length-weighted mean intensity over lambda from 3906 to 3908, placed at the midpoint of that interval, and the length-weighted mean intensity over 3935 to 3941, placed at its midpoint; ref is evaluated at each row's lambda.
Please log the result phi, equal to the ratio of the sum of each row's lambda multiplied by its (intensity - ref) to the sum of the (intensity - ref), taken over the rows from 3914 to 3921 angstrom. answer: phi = 3917.6 angstrom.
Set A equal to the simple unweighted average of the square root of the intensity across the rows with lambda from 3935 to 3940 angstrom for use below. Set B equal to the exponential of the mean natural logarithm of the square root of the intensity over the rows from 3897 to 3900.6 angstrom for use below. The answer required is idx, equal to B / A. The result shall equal 1.52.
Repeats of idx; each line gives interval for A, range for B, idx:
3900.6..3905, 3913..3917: 1.08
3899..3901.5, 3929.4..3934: 0.44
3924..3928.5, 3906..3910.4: 1.15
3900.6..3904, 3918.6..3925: 1.03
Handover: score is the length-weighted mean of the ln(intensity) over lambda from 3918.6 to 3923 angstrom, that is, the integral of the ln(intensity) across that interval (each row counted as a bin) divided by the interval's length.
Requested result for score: 3.32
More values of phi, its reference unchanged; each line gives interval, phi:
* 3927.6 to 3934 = 3932.1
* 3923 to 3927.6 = 3926.2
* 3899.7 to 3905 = 3903.5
